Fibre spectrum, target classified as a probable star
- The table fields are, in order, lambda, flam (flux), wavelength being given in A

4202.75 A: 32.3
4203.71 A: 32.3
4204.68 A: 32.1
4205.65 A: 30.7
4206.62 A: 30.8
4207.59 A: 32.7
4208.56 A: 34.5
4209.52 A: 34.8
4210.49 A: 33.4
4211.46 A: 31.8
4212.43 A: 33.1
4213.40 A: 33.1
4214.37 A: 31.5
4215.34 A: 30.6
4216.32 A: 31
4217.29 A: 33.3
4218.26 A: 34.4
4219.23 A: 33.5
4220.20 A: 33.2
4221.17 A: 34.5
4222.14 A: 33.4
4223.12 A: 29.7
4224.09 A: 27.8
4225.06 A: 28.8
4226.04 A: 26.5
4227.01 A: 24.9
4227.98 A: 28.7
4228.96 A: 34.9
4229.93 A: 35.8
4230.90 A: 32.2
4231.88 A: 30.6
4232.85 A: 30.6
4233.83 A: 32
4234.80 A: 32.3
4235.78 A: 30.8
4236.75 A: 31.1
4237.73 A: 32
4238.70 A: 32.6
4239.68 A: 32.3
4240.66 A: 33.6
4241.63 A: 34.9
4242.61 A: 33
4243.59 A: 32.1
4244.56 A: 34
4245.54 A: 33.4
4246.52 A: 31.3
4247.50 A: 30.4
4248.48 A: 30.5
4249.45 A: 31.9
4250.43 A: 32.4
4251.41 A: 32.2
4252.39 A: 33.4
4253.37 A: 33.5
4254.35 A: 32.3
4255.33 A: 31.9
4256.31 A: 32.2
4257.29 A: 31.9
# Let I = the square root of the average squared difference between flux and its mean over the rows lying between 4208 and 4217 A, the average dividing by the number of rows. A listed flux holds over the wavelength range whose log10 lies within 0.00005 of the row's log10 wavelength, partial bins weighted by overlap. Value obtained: 1.41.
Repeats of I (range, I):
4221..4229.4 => 3.37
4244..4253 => 1.21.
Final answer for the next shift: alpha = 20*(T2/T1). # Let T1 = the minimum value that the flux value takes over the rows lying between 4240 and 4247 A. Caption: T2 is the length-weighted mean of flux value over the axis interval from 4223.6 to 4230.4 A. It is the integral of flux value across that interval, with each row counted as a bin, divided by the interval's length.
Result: 18.9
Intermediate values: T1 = 31.3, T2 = 29.6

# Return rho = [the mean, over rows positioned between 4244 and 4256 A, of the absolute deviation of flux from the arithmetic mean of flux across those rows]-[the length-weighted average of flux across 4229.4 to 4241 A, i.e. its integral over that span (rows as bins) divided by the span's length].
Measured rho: -31.3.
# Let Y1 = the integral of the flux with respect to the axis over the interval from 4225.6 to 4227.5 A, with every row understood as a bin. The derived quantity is 49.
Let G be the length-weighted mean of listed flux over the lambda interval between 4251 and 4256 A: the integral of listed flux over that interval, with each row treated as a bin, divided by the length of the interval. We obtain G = 32.6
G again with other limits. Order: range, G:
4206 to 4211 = 33.2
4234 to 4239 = 31.8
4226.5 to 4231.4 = 31.3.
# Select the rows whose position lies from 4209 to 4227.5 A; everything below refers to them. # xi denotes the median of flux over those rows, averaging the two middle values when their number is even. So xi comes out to 33.1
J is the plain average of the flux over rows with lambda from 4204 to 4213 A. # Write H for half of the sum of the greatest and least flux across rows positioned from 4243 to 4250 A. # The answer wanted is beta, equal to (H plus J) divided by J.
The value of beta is 1.99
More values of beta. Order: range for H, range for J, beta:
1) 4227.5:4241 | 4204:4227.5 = 2.02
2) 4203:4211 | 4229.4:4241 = 2.02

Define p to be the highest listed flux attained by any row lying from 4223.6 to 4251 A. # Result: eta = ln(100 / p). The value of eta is 1.03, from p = 35.8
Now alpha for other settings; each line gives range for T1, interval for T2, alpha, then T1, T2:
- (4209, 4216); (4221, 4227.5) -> 19.0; 30.6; 29.1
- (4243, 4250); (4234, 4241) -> 21.1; 30.4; 32.1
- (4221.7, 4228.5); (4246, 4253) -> 25.5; 24.9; 31.8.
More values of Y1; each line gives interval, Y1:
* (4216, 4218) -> 65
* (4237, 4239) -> 64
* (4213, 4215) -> 64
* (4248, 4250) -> 63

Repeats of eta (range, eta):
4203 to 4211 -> 1.06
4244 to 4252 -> 1.08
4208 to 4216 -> 1.06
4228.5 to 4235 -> 1.03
